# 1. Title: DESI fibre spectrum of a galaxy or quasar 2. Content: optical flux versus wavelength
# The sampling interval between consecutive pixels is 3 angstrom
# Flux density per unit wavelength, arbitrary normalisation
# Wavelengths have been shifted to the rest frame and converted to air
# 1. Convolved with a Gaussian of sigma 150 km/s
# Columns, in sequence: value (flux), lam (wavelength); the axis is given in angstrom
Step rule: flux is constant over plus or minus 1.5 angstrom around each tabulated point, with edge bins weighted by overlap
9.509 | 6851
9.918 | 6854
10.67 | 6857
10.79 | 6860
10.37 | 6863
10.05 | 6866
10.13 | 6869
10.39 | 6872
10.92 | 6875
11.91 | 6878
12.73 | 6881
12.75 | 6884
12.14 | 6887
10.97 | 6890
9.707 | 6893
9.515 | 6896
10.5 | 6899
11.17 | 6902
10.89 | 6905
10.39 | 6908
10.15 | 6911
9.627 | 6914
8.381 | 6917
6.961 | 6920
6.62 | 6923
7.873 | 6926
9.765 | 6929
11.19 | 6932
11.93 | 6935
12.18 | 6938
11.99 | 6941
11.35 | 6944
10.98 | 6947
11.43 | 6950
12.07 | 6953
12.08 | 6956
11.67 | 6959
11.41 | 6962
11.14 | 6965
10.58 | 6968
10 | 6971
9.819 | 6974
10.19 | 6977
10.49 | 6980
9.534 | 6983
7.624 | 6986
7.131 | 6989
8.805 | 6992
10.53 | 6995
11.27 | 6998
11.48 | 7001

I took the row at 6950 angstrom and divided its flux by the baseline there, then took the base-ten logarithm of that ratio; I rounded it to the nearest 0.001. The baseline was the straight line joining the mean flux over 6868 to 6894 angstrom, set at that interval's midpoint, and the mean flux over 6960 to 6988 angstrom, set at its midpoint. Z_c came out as 0.041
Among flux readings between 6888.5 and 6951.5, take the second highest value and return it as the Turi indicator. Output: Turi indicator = 11.99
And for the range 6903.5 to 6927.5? 10.39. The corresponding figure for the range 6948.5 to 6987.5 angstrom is 12.07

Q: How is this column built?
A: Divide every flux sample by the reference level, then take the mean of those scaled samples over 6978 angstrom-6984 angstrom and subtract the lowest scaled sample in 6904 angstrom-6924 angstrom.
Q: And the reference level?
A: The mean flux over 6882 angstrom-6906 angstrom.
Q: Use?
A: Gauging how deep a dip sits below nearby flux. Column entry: 0.31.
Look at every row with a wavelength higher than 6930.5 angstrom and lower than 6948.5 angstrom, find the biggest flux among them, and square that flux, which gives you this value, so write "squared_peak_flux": 148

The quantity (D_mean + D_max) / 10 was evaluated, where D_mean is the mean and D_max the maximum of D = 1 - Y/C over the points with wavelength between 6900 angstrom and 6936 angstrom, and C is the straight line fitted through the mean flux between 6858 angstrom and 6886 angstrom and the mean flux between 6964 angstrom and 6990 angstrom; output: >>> 0.045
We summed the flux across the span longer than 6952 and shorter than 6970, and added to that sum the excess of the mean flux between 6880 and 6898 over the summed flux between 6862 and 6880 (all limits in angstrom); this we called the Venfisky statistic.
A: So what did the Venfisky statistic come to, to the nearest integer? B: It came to 16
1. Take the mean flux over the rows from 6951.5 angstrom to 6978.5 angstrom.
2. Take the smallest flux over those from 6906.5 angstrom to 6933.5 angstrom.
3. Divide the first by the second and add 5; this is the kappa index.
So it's 6.66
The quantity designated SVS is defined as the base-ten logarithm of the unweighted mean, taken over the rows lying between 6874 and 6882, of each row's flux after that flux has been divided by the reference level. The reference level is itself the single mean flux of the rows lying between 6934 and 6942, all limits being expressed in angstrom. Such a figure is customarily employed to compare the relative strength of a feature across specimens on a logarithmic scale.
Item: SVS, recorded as -0.007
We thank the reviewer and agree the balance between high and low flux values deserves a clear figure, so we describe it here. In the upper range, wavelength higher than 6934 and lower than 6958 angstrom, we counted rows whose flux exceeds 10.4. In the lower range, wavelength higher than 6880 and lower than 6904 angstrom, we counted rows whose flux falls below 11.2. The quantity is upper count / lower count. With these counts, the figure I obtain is 1.6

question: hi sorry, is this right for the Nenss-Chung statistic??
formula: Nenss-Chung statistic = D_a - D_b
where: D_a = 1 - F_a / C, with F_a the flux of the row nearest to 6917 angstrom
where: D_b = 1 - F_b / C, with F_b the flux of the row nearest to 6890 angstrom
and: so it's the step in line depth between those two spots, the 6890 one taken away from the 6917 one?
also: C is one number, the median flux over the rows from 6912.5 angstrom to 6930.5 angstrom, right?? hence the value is 0.32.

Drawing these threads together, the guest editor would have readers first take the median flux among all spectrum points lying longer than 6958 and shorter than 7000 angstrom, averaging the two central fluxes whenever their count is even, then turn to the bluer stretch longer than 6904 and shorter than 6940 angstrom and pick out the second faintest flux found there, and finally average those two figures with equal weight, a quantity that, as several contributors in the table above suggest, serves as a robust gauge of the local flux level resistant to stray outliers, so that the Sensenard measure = 8.7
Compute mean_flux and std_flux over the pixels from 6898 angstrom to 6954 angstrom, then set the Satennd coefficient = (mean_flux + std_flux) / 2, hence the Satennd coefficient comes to 6.0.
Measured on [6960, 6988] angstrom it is 5.6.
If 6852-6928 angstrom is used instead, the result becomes 5.9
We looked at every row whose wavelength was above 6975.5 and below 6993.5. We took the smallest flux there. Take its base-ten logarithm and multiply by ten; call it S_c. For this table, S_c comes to 8.5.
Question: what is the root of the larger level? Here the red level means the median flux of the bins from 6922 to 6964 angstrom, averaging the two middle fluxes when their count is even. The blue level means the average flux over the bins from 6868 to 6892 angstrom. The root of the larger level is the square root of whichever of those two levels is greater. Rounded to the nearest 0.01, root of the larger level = 3.39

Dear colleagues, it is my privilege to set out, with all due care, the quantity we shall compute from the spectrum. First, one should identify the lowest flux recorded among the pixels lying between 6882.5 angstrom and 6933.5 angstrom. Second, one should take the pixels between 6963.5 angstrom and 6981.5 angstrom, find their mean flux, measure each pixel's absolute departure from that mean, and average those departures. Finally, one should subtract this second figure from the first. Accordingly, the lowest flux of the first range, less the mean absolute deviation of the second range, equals 6.3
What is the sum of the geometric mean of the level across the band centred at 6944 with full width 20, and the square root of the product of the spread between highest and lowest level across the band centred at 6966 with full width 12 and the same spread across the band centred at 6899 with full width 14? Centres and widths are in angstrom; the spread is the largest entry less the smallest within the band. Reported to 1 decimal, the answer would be 13.2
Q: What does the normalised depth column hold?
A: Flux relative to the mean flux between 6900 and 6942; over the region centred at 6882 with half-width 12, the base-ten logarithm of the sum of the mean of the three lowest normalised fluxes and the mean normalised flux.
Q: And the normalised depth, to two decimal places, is 0.34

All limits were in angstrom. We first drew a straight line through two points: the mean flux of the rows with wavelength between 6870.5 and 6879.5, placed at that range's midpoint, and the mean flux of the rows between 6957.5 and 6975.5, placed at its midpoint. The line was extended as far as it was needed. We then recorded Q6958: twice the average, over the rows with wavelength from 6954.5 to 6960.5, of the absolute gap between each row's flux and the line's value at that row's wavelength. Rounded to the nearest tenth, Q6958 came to 2.2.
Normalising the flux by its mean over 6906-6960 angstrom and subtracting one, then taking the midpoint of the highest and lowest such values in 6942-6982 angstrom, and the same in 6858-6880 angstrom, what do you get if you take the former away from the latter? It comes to 0.003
